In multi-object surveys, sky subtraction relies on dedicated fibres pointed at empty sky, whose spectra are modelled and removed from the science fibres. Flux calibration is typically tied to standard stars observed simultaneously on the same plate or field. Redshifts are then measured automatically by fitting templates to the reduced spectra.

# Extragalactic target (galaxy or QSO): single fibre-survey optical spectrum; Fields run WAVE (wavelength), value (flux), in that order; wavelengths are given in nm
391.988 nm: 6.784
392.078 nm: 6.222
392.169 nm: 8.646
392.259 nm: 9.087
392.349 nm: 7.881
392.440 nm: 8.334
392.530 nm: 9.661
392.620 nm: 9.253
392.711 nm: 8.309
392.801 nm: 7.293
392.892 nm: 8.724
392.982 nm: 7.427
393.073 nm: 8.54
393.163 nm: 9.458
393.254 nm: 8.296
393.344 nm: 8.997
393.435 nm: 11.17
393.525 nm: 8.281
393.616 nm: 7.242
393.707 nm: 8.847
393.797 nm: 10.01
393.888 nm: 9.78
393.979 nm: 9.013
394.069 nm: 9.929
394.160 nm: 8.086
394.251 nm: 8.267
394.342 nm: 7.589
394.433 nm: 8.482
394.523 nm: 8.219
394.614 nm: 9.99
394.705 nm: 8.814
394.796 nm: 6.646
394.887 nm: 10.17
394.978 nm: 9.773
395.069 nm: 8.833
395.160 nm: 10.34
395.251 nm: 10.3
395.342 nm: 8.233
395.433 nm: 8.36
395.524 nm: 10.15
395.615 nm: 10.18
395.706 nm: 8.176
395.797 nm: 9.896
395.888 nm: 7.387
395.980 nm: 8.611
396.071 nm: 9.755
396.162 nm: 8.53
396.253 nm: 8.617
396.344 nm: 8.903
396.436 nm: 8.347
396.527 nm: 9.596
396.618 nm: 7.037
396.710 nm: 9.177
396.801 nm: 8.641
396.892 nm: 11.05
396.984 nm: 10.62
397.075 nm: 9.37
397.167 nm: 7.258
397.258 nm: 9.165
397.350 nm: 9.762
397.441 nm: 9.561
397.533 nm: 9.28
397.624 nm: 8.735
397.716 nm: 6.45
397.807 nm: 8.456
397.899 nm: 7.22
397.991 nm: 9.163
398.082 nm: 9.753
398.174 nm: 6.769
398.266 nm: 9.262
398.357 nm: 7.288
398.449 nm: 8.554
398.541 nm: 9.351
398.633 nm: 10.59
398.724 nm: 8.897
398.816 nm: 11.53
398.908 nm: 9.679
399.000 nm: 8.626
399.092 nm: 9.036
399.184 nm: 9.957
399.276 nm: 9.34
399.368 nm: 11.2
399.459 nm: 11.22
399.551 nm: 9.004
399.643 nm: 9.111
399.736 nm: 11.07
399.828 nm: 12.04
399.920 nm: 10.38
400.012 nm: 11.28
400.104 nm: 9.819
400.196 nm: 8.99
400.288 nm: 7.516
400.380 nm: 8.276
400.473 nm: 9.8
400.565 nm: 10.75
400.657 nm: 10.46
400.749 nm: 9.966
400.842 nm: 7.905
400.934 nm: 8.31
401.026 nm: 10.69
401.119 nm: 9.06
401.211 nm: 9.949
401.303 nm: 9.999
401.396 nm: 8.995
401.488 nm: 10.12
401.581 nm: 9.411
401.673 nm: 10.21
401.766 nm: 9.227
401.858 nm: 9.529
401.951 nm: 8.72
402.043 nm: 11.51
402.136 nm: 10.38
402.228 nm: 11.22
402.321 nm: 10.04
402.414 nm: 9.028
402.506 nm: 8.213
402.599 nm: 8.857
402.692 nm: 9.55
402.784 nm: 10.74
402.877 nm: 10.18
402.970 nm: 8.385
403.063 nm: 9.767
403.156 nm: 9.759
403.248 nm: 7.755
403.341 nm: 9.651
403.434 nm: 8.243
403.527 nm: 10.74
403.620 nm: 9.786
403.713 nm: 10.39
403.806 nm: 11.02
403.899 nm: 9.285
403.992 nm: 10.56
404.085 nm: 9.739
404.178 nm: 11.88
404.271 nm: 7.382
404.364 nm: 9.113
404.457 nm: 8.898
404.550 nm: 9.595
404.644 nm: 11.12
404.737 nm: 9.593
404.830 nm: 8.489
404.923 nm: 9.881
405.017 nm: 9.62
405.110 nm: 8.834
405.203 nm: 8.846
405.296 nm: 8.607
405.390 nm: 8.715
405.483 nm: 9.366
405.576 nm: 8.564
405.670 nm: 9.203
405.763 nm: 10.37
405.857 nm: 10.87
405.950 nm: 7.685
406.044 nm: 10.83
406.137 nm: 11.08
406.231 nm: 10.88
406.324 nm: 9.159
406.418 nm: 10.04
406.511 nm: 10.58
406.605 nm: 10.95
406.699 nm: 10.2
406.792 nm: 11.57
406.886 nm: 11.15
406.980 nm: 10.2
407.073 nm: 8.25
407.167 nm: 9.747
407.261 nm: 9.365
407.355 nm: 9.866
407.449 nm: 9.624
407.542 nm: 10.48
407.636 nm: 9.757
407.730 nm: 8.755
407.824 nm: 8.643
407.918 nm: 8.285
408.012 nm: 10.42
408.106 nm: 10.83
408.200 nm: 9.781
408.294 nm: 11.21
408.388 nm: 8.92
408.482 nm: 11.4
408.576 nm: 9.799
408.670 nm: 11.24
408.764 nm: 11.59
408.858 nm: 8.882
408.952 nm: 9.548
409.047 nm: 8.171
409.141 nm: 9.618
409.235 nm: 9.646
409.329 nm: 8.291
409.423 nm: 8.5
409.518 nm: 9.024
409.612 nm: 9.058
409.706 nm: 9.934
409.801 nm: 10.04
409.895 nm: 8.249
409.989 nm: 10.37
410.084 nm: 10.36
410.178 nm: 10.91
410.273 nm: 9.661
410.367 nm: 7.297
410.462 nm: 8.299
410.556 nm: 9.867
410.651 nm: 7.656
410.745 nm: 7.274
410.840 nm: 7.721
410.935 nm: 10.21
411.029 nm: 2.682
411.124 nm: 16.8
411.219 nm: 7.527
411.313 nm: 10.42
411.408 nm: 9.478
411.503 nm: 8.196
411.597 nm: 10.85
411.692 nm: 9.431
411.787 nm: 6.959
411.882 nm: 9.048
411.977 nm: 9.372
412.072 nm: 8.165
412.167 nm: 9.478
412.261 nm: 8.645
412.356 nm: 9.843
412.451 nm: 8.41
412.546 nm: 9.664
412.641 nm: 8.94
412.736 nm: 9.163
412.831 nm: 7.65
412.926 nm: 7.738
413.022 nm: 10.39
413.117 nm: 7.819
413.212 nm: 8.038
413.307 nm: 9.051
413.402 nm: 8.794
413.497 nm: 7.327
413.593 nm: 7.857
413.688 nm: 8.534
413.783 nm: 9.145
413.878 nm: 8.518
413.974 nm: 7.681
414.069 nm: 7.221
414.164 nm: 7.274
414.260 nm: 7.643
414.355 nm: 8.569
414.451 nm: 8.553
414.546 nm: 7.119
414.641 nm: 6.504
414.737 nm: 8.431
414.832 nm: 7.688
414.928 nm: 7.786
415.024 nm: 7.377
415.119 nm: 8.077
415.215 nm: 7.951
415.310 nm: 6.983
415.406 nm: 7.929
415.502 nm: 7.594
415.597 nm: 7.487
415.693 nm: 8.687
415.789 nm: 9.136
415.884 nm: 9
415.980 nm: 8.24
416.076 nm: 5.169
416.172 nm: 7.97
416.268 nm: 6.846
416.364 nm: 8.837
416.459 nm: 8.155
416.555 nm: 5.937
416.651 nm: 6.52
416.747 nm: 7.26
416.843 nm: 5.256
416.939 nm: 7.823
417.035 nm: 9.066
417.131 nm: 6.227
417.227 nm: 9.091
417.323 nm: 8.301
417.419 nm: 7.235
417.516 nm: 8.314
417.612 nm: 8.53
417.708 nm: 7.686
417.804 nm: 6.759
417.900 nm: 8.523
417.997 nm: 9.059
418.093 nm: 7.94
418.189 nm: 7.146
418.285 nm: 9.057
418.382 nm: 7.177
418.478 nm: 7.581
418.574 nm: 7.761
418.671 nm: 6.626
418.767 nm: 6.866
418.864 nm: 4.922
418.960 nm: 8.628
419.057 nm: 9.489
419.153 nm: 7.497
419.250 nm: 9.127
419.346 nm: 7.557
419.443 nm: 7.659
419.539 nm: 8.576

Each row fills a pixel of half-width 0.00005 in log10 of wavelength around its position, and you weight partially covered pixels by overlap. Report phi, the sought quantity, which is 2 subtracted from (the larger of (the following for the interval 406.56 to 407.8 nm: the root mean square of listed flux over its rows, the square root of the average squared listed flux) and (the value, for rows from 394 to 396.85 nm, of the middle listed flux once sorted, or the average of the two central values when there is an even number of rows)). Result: 8.0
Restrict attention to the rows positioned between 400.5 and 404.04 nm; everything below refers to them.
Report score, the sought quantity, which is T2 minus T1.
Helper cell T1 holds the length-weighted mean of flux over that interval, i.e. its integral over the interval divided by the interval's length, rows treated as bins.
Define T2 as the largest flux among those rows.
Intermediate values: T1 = 9.7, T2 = 11.51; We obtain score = 1.8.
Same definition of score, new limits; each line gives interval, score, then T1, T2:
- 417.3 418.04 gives 1.0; 8.0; 9.059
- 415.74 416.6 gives 1.4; 7.7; 9.136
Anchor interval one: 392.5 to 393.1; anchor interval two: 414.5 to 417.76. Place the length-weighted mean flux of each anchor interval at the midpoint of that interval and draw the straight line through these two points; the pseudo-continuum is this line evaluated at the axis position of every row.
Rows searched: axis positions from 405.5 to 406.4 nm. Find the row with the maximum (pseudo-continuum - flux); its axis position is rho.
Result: 405.950 nm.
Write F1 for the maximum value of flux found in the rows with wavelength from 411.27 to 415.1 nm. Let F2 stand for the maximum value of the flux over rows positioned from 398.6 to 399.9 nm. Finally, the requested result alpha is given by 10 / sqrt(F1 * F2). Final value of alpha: 0.87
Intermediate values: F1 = 10.85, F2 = 12.04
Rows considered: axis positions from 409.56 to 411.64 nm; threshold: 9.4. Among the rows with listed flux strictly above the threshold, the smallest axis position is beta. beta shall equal 409.706 nm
